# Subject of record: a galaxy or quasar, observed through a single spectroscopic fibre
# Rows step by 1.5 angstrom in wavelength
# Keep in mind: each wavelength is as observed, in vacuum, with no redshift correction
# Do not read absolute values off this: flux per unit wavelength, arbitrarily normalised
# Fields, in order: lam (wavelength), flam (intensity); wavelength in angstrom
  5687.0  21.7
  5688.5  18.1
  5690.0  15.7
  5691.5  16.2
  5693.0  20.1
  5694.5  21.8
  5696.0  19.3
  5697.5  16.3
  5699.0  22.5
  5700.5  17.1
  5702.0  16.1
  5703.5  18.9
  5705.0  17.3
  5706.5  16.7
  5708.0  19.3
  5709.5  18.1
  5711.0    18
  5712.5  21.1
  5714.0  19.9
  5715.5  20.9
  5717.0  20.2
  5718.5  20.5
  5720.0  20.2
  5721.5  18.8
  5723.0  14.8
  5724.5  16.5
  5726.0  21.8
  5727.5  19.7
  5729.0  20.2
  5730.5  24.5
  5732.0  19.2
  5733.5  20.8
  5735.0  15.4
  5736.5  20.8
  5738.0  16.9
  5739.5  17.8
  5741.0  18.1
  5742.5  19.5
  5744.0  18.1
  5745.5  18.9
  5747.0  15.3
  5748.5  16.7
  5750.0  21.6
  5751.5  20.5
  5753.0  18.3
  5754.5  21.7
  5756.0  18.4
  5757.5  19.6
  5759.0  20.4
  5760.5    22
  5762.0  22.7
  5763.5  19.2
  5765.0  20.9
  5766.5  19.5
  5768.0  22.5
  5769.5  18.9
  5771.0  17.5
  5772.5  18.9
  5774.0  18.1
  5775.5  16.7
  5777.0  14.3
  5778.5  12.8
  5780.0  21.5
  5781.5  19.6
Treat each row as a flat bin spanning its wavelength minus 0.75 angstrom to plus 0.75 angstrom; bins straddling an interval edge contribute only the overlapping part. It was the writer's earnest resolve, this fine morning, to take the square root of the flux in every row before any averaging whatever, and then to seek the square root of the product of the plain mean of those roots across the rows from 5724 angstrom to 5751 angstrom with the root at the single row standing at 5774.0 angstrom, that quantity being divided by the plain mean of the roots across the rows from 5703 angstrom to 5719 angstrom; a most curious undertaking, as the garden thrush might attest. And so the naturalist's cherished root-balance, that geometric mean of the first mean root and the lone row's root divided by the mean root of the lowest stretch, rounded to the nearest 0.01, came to 0.98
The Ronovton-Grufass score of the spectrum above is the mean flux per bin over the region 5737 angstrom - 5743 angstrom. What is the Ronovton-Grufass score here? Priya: 18.1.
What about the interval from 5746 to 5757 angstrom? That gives 18.9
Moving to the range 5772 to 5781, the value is 17.1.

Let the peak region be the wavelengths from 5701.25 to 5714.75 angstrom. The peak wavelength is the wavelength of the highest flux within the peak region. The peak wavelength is 5712.5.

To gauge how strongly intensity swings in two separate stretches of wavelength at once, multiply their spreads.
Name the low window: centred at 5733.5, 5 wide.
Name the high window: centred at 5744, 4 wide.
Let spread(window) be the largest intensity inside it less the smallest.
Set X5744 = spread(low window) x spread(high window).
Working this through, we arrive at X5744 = 7.6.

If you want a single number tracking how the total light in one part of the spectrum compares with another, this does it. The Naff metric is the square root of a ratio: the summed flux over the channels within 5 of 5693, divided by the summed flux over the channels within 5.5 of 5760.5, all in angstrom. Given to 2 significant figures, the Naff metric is 0.94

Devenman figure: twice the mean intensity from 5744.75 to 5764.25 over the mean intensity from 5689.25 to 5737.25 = 2.06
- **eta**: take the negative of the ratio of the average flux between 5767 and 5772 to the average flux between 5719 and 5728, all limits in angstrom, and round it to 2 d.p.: -1.05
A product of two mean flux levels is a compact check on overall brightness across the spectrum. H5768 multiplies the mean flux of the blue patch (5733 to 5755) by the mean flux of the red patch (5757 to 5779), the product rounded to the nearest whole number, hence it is 354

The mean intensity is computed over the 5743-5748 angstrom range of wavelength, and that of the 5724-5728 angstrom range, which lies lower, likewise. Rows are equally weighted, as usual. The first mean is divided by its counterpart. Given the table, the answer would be 0.90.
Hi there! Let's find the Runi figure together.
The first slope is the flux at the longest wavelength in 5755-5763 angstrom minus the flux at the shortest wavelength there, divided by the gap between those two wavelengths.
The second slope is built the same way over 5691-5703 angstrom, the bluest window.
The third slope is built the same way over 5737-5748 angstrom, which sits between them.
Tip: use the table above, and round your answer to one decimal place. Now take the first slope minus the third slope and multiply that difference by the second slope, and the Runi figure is 0.0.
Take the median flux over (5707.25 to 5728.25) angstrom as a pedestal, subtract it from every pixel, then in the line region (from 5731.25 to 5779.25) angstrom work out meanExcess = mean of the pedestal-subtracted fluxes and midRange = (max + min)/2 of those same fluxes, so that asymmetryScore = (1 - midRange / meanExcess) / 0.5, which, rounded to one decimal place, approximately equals -2.2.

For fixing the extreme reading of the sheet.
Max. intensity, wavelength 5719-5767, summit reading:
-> 24.5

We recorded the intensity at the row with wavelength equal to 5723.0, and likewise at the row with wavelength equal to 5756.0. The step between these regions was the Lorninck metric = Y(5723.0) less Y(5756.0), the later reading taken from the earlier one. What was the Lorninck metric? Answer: -4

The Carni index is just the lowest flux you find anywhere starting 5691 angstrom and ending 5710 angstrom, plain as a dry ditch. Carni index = 16.1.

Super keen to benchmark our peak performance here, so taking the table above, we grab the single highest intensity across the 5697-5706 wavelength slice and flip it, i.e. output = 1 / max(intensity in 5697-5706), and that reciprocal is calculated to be 0.044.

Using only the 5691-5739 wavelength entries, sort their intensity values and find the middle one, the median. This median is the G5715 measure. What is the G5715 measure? 19.3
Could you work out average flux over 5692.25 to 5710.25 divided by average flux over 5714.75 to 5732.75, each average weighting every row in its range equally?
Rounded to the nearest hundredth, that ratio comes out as 0.94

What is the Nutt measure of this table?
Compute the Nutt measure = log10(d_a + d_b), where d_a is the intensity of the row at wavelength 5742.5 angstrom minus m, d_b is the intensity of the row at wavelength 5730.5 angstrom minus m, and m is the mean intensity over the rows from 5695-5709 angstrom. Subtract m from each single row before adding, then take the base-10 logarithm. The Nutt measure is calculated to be 0.88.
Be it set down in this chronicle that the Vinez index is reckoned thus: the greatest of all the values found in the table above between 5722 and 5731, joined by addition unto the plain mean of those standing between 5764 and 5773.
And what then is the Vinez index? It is 44.2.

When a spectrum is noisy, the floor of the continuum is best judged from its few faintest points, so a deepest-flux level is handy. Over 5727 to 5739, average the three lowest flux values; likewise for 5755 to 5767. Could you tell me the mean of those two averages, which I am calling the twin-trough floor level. 18.1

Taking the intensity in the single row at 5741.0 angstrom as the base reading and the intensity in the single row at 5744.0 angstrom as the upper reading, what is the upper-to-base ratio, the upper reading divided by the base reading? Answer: 1.00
